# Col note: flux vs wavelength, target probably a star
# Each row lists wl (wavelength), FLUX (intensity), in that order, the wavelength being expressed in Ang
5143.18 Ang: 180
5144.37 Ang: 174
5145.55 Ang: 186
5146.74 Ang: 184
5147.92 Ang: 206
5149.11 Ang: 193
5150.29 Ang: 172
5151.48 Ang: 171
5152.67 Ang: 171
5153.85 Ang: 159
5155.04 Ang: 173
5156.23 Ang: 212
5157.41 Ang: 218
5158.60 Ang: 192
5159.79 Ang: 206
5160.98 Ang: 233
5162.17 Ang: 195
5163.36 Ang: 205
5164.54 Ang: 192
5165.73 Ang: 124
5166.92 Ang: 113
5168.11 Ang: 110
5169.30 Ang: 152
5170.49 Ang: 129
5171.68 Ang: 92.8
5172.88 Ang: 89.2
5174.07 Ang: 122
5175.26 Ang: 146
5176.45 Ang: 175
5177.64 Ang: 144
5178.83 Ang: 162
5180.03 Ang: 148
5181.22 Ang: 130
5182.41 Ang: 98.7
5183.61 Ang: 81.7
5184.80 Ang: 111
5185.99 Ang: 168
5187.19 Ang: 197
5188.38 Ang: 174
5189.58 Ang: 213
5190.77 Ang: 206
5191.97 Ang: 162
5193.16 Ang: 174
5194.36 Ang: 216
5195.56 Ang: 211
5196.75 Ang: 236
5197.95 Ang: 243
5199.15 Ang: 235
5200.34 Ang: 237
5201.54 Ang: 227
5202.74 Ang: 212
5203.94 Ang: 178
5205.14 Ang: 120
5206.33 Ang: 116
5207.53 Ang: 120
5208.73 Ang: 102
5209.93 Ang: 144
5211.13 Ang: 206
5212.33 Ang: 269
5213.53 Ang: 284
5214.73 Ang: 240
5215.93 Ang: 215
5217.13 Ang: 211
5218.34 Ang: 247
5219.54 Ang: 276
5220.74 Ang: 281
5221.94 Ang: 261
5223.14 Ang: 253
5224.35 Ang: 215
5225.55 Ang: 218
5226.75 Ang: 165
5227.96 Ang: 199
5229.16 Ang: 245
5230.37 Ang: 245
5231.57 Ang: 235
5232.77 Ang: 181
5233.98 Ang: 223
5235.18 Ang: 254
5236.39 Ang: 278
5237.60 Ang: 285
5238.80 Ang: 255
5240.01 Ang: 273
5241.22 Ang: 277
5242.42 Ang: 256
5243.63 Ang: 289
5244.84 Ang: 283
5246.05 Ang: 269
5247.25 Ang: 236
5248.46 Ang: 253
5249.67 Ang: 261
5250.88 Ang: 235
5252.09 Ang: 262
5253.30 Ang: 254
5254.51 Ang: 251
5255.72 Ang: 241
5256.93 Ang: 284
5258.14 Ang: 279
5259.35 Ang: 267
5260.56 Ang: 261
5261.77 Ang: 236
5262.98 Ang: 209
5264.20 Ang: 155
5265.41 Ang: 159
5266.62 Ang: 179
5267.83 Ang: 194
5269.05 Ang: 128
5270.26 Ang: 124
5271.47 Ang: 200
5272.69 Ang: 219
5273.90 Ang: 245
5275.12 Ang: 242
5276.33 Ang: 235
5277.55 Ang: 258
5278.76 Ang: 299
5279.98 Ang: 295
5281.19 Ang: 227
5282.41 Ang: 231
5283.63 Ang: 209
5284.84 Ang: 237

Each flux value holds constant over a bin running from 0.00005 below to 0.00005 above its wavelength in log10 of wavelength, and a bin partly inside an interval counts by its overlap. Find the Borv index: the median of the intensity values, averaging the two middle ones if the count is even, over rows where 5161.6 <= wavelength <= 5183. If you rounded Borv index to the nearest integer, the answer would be 137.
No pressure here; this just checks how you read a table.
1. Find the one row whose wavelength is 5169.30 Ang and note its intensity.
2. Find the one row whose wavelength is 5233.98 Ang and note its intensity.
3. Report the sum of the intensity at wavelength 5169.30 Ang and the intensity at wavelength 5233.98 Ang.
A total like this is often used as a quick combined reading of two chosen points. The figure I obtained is 375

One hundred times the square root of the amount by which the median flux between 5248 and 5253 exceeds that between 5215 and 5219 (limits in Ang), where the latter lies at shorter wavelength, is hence 648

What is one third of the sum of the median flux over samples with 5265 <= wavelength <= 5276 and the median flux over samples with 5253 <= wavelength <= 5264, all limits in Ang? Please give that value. 149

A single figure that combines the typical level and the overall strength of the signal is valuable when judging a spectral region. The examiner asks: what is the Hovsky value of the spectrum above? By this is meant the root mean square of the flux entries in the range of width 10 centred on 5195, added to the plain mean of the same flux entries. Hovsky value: 423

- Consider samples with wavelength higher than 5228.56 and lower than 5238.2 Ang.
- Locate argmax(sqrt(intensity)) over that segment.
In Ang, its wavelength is 5237.60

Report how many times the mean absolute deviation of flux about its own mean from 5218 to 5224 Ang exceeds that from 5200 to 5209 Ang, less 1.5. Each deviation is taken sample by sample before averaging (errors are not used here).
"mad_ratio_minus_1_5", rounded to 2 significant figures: -1.3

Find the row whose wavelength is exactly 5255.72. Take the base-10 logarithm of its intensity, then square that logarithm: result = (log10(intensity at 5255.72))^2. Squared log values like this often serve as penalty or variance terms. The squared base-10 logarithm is 5.7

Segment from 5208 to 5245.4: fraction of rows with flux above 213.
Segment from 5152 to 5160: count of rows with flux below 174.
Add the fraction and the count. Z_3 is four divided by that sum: 1.1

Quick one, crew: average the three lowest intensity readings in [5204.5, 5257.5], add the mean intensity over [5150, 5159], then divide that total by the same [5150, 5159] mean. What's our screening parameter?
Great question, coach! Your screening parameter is 1.6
